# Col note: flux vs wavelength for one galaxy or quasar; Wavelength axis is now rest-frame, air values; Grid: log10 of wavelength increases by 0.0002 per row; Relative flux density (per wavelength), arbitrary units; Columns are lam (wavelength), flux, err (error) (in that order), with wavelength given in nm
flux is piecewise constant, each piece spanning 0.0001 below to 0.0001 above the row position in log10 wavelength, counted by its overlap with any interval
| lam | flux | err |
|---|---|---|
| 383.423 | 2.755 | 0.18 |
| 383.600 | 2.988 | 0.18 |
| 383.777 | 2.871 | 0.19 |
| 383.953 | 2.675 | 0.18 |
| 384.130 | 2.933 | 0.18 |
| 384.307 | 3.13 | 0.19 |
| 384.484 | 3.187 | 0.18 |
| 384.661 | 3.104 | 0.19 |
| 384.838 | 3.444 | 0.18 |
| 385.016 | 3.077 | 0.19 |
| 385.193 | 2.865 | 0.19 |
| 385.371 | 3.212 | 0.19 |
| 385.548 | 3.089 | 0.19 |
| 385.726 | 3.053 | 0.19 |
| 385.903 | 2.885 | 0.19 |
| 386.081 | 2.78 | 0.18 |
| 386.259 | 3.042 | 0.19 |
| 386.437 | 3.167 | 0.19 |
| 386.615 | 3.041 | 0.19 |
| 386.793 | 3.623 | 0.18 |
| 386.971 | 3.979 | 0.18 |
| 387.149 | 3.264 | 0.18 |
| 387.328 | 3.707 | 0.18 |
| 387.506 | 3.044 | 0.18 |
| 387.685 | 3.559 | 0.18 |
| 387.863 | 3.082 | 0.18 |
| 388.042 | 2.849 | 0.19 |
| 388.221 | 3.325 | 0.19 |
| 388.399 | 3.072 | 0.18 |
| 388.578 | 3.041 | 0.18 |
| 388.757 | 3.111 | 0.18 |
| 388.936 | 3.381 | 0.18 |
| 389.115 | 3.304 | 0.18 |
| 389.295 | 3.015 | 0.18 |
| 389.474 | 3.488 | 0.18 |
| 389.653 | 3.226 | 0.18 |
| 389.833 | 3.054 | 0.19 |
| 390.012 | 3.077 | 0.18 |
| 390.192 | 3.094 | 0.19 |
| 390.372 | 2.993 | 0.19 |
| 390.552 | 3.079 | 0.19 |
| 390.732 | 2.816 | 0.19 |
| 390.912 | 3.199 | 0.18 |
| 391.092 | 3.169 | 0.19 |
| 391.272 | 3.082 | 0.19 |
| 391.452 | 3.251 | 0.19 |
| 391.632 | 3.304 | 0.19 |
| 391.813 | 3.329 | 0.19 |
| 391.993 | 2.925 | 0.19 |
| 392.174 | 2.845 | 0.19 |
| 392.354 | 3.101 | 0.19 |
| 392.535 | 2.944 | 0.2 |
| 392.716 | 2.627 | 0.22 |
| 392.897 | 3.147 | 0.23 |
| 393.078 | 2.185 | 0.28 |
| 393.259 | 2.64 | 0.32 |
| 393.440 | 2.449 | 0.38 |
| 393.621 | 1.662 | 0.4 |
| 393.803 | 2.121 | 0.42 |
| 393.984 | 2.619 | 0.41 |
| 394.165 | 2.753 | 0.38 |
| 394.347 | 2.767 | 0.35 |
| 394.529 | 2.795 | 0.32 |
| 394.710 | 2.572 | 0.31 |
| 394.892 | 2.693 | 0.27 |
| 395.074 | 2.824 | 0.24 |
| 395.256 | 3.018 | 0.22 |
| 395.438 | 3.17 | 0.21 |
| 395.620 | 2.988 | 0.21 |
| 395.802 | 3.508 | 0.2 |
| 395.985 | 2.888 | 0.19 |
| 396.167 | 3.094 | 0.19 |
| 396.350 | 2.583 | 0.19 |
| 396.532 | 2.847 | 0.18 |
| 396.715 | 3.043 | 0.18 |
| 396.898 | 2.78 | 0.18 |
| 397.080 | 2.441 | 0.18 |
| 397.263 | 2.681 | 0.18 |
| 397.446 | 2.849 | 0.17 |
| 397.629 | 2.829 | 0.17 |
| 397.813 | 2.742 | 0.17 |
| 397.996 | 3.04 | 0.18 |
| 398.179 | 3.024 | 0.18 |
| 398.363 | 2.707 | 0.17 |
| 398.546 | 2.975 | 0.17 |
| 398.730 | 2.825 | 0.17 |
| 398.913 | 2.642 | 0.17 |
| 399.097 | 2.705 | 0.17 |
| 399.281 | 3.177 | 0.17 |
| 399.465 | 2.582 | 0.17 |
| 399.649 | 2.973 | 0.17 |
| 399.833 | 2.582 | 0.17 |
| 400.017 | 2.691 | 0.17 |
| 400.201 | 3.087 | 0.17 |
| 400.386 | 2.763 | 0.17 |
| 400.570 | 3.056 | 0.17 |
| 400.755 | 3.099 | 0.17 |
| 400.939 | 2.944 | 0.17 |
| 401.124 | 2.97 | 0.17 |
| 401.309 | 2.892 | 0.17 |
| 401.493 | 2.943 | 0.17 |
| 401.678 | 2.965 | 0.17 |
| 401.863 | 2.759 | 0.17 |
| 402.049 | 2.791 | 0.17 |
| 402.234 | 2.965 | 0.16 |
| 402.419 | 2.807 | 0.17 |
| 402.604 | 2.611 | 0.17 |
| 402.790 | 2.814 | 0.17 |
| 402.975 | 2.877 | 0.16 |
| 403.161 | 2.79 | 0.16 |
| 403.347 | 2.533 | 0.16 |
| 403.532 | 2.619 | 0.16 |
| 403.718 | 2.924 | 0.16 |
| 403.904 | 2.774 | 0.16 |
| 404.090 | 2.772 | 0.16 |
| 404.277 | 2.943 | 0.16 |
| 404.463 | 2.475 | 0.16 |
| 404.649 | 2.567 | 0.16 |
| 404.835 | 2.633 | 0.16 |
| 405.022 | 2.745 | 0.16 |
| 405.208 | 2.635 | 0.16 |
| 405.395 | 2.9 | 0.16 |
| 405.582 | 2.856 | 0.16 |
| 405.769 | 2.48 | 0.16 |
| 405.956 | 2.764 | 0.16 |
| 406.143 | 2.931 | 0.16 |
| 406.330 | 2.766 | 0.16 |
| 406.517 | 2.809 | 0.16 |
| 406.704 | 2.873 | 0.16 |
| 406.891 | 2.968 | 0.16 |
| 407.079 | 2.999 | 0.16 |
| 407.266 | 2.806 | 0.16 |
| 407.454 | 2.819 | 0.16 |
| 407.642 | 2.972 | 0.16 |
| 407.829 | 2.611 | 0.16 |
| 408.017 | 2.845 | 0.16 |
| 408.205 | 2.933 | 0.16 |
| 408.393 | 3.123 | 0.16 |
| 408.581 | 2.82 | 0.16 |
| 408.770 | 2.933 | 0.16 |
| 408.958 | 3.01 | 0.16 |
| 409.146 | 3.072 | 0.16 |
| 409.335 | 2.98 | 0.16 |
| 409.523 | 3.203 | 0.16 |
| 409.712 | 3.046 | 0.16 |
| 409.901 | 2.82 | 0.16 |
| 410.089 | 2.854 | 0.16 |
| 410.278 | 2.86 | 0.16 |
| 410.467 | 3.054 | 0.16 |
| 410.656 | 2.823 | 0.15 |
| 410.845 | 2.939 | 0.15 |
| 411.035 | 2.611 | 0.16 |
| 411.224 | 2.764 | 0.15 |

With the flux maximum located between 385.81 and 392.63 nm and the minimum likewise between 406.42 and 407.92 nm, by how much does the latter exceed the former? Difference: -1.37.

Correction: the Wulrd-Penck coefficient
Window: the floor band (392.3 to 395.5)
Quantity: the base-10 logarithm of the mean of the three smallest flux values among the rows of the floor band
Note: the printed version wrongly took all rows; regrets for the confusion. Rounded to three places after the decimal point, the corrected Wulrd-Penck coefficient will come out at 0.299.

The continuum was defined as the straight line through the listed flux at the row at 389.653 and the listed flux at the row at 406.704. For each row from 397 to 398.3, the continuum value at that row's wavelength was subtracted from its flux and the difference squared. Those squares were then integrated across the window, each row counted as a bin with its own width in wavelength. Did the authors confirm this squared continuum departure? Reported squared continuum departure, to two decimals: 0.14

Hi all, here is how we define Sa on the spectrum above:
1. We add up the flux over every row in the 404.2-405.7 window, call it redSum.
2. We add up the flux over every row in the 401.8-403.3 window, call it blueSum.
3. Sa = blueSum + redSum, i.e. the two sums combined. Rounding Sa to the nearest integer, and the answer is 44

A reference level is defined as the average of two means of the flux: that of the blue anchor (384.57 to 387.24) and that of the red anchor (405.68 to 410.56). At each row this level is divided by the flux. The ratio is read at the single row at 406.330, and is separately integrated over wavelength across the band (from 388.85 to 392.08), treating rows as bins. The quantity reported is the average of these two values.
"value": 2.11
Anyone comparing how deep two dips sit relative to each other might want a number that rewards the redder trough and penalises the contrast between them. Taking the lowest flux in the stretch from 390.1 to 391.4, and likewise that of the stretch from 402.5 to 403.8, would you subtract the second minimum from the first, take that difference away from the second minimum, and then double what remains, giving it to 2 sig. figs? 4.5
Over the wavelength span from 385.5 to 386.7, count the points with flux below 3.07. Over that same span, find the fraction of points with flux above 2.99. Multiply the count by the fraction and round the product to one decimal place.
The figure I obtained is 3.6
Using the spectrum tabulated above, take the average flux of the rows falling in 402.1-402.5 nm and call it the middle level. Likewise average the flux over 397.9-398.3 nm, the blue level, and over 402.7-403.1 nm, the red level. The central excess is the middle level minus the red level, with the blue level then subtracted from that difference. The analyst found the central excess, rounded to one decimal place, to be -3.0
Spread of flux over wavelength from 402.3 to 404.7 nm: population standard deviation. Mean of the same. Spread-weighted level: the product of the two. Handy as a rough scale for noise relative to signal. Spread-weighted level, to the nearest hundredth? 0.40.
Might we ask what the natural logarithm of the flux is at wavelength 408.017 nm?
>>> 1.05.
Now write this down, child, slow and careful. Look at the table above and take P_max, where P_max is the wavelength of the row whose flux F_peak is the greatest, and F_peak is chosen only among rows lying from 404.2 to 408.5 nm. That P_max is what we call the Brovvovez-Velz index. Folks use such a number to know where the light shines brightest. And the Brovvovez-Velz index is 408.393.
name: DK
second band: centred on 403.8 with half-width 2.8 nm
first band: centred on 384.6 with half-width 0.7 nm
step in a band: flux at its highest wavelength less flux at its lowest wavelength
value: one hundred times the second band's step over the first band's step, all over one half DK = -169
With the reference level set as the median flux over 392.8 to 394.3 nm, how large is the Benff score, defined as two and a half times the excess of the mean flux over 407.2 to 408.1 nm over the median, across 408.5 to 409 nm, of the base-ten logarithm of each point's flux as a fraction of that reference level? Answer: 6.87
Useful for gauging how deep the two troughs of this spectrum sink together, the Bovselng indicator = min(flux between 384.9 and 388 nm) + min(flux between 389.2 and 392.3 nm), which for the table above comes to 5.60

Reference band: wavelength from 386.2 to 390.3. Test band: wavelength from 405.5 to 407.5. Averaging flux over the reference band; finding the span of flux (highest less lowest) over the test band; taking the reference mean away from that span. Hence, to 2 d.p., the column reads -2.72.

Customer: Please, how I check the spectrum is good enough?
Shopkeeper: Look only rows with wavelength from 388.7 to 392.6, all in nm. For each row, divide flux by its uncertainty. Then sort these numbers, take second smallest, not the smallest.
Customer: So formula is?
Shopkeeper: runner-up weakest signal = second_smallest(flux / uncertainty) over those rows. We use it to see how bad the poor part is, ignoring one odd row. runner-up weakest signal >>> 14.8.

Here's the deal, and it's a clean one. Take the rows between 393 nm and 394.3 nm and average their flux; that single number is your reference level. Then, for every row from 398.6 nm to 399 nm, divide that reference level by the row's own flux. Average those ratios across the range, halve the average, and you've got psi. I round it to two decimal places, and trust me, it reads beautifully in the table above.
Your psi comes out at 0.43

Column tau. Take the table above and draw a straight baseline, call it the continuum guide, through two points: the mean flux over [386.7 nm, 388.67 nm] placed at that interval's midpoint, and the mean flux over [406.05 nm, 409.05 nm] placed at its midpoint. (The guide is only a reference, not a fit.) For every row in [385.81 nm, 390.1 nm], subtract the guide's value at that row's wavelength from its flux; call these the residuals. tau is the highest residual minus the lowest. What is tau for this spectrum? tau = 1.22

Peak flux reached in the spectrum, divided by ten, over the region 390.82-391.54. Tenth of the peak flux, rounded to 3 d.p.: 0.325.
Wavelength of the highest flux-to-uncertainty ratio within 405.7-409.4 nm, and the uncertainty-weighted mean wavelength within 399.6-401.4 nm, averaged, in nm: 404.44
